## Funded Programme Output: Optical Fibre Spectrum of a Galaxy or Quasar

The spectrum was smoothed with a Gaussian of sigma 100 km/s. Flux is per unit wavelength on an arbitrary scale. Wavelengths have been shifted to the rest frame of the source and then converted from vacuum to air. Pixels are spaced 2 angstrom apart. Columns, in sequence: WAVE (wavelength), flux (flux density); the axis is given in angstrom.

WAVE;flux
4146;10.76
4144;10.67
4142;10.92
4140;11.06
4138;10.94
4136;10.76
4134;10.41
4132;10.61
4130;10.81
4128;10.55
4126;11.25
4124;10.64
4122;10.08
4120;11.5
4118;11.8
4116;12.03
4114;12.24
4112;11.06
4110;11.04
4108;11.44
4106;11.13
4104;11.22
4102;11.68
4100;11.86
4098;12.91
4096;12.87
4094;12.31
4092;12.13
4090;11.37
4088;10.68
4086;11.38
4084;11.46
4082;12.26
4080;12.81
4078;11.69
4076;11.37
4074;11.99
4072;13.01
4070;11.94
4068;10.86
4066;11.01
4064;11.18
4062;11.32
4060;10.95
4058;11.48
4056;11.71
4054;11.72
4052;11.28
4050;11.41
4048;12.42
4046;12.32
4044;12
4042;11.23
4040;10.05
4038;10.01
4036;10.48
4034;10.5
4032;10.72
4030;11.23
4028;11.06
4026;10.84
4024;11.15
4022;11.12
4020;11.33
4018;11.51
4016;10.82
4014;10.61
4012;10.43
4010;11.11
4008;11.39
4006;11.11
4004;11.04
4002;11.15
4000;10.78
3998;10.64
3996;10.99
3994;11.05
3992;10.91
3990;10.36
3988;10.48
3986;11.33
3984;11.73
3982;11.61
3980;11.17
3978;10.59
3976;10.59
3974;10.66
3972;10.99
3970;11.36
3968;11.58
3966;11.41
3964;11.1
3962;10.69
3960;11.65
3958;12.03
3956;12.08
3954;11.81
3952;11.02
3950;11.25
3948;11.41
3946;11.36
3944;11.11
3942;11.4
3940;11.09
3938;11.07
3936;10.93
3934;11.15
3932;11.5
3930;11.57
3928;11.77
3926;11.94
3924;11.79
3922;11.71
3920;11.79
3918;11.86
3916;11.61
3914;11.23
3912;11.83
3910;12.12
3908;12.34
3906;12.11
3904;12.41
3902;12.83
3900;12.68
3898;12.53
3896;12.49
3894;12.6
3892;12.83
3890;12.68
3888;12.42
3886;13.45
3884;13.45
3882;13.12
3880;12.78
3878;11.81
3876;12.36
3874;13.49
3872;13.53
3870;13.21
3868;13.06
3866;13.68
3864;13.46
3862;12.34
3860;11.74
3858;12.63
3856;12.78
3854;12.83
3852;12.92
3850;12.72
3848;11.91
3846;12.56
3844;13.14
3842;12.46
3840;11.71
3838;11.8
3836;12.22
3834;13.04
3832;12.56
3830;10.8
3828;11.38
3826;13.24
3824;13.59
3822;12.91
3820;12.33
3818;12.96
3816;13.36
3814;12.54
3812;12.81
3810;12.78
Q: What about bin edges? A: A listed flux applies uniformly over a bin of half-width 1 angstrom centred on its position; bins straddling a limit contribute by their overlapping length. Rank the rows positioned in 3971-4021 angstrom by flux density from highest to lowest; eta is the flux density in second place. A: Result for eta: 11.61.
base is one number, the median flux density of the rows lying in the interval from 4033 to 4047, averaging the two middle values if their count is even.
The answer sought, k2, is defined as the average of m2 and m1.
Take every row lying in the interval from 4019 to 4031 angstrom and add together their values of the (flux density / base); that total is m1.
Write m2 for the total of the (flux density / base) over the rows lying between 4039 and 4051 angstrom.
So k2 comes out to 6.5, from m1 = 6.4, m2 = 6.6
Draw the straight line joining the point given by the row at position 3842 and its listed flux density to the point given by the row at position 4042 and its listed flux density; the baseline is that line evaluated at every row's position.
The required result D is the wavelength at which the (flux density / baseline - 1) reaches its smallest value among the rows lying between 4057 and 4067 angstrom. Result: 4060 angstrom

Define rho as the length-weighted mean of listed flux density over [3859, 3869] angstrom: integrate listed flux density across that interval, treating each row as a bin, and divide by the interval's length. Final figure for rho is 12.9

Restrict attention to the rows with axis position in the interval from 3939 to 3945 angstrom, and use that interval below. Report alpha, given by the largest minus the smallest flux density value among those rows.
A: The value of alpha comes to 0.3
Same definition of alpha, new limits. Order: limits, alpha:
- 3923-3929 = 0.2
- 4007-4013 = 1.0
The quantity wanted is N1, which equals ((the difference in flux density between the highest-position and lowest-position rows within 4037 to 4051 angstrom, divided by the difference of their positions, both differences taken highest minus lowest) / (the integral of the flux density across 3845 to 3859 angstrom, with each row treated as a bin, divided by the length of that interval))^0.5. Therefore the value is 0.10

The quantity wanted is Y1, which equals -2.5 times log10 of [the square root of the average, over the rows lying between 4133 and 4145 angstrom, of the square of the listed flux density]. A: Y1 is -2.583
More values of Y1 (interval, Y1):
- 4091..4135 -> -2.648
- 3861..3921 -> -2.753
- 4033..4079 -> -2.643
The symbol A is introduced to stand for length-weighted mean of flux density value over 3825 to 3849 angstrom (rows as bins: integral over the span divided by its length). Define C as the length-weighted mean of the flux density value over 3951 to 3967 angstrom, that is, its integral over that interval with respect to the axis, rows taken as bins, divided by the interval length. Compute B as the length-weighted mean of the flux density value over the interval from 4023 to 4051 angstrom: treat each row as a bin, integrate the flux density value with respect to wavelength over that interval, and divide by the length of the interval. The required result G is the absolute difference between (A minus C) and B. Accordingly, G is 10.3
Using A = 12.2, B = 11.10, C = 11.47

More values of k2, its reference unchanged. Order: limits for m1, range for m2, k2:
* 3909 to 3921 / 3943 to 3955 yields 6.6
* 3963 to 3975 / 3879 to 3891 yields 6.9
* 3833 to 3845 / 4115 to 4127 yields 6.7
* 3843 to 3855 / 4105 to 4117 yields 6.9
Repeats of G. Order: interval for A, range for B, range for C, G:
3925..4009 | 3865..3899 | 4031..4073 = 13.0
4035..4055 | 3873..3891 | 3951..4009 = 12.7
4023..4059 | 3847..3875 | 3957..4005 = 12.8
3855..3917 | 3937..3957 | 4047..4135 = 10.2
